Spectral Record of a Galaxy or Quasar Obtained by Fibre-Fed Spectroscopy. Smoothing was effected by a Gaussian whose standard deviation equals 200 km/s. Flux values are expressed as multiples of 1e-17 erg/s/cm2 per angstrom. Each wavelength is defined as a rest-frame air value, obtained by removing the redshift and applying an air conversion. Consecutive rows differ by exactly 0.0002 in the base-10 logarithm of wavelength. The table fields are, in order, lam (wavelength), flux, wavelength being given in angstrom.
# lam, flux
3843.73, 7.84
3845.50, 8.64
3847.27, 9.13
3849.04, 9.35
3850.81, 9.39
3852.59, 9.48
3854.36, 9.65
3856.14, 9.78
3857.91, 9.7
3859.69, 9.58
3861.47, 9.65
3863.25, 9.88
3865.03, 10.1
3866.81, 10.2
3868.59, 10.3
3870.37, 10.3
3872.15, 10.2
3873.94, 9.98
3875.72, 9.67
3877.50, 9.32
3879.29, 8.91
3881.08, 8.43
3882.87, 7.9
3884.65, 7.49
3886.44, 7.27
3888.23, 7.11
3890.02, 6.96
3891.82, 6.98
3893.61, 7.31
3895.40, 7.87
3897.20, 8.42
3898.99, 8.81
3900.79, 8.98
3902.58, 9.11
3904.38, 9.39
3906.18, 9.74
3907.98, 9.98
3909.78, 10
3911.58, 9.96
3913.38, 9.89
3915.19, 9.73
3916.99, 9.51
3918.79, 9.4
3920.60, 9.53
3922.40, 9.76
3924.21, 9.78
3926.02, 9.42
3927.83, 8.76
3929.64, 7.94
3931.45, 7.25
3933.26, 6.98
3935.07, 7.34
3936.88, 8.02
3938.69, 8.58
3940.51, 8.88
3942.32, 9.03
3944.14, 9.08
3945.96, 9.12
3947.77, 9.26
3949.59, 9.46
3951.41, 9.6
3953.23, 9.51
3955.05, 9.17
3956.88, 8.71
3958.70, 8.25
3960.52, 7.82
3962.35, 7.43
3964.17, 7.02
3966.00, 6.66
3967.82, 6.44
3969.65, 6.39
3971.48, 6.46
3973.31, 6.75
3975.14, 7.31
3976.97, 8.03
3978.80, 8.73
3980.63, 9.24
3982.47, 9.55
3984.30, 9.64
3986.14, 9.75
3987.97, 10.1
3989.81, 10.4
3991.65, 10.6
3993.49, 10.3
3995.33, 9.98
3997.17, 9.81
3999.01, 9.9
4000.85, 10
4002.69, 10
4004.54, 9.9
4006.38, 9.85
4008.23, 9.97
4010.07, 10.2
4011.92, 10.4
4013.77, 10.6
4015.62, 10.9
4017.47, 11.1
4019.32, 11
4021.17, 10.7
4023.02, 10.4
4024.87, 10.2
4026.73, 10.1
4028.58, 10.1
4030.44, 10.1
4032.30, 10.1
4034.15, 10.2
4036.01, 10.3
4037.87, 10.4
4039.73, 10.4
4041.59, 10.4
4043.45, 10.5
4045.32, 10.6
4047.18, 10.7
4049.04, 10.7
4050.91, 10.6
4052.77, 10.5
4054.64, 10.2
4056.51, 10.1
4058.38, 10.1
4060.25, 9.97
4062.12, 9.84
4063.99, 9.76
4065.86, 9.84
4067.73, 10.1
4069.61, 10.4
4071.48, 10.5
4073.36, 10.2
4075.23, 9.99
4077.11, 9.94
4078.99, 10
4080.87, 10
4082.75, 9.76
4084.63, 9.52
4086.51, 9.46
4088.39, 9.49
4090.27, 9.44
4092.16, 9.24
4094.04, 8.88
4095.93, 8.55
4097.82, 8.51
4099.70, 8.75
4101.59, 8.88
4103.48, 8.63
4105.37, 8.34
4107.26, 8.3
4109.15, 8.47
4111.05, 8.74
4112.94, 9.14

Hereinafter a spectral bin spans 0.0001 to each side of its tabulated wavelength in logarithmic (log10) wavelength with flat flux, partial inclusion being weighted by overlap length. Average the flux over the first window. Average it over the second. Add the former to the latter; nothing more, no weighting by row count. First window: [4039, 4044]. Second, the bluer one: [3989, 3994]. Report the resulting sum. 20.9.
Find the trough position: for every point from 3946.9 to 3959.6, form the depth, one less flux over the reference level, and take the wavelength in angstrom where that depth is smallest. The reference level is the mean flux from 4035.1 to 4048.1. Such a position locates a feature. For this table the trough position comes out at 3951.41 angstrom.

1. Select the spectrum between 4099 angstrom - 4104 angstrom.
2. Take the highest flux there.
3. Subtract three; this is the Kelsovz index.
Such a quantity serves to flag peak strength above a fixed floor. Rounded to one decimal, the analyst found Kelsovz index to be 5.9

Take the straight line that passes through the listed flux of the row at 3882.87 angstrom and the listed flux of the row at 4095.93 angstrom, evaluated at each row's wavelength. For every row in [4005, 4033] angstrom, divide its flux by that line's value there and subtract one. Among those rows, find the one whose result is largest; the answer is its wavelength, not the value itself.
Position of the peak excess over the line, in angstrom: 4017.47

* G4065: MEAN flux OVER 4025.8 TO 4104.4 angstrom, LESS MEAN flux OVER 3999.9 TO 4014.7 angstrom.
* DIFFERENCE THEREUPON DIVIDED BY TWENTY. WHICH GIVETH -0.01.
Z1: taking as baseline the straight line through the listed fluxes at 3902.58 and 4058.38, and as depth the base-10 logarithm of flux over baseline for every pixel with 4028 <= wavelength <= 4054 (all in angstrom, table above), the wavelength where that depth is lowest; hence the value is 4032.30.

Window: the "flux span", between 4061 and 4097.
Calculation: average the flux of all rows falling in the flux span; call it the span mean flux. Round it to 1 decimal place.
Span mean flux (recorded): 9.7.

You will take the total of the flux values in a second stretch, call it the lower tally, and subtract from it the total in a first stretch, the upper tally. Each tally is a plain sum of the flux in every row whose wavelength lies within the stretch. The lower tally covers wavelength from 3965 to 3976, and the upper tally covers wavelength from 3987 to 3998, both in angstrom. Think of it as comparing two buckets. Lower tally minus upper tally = -21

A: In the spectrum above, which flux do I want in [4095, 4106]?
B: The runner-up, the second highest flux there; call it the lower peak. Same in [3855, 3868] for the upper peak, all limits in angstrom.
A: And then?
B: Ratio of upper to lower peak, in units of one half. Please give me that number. 2.31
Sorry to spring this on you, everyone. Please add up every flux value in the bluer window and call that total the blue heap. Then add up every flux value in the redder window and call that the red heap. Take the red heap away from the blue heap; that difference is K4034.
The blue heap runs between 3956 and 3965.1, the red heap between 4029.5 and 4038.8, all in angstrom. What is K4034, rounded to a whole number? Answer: -12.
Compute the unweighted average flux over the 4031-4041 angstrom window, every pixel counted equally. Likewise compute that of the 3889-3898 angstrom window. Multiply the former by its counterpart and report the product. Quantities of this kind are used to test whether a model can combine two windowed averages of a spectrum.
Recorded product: 77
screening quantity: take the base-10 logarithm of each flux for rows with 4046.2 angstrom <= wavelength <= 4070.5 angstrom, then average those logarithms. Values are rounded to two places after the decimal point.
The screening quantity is 1.01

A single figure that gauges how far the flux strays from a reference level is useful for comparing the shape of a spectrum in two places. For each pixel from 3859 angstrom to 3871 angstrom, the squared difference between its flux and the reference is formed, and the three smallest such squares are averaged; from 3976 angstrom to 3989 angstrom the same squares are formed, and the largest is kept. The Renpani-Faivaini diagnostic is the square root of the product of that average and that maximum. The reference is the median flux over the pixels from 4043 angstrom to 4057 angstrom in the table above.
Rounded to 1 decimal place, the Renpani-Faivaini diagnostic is 0.7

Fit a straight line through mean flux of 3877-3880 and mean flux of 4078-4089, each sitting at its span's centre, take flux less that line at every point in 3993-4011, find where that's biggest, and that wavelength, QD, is 3993.49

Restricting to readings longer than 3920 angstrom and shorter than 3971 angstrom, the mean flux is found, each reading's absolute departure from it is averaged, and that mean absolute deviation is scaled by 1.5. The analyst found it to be 1.4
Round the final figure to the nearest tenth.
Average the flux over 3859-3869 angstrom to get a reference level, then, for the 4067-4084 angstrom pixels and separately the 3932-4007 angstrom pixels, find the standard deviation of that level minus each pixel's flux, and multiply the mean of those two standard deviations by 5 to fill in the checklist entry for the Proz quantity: 3.7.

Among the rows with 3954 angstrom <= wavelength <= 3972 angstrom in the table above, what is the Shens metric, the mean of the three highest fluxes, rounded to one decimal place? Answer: 8.7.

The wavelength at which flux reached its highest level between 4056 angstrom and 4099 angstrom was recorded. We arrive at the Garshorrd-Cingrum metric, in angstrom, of 4071.48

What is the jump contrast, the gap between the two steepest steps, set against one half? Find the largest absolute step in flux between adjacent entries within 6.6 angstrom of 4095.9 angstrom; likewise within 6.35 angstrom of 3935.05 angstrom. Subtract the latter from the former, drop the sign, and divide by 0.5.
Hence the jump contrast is 0.66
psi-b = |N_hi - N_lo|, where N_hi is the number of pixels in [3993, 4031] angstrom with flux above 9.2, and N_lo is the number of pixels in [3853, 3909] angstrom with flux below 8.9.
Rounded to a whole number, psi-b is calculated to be 10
